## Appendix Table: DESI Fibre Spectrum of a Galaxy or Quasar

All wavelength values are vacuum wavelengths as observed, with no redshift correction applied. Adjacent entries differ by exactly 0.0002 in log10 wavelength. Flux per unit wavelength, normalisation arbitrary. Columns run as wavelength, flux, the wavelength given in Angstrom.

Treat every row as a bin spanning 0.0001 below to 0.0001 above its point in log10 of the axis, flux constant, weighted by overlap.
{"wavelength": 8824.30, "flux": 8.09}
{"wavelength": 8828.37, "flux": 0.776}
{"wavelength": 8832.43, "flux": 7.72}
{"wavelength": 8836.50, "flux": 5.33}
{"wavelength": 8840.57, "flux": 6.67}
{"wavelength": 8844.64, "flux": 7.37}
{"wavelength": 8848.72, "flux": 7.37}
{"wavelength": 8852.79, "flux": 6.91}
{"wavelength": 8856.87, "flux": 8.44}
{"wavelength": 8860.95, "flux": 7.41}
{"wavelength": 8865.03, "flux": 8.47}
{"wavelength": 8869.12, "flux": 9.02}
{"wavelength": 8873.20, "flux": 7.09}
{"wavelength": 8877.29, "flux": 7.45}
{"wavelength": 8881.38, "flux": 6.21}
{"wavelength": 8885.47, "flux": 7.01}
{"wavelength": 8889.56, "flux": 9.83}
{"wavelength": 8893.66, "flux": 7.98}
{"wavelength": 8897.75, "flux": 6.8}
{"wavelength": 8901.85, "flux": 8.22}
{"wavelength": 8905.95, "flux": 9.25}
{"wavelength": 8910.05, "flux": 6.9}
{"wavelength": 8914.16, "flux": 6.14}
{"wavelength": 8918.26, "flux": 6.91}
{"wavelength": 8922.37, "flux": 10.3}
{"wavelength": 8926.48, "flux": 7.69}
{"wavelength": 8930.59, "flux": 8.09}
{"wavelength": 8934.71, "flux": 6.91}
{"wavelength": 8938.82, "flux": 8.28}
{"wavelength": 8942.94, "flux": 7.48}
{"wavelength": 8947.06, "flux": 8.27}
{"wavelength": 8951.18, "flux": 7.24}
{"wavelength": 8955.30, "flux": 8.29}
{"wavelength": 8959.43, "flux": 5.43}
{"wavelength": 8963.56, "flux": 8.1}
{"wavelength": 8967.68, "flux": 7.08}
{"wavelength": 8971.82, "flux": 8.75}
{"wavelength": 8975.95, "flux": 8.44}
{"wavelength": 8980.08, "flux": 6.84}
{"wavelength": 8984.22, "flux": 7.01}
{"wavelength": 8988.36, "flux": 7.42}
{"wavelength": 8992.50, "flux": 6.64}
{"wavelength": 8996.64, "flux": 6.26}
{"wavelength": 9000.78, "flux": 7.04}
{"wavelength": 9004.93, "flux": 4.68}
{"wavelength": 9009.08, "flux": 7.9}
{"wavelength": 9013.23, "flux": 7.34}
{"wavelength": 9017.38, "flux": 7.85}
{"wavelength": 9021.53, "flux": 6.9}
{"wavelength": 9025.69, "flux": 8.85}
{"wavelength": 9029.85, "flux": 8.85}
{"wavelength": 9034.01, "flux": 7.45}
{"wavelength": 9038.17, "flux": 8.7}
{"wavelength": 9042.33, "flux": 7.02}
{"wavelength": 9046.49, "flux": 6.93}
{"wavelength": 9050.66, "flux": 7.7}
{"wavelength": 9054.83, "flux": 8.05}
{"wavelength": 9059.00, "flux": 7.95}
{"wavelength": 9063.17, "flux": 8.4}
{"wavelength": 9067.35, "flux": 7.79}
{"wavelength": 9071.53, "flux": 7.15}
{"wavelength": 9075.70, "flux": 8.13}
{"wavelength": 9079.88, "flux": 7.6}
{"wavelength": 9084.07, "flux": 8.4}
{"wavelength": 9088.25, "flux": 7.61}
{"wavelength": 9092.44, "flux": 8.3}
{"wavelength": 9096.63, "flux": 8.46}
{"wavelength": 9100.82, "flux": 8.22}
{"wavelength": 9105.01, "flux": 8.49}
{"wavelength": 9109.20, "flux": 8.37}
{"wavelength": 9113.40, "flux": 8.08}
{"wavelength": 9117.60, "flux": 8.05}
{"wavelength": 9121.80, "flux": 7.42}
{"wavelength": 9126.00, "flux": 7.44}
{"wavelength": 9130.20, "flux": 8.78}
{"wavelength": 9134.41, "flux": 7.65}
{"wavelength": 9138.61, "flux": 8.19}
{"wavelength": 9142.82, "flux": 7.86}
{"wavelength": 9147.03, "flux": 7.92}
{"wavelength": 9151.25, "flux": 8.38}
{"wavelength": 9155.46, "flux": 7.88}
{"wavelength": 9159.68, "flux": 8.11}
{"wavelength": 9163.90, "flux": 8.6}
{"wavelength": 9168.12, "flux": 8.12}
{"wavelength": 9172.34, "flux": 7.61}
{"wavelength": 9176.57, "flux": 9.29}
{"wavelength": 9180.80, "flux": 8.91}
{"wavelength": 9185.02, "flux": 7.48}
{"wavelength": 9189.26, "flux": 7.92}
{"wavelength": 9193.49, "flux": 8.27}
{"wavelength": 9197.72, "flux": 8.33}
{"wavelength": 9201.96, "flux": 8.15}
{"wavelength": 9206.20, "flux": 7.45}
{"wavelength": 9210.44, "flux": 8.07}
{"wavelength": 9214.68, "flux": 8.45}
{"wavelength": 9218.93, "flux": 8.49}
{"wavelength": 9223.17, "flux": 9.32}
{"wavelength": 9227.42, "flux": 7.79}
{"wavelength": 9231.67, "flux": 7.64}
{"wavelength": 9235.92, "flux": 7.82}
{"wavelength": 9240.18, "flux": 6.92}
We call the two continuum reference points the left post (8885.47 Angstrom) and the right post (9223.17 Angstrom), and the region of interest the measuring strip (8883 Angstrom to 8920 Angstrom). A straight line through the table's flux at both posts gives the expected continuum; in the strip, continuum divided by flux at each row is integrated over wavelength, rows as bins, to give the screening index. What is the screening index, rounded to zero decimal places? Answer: 35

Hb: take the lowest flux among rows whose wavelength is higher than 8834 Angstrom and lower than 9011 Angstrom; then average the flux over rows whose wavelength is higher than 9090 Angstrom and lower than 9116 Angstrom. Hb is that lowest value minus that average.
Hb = -3.6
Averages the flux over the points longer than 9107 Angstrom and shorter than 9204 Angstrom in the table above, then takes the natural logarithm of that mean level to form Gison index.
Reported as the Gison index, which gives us 2.095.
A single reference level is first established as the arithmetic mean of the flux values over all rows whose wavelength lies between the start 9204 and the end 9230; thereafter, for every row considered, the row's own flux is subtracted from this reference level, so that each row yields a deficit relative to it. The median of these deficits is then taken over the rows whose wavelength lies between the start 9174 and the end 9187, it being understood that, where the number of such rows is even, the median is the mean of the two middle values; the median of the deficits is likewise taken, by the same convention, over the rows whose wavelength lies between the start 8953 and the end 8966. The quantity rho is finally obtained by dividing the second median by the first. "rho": -0.2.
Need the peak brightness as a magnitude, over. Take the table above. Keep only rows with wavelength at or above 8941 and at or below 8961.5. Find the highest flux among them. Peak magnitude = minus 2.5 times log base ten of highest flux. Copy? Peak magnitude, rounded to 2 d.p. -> -2.30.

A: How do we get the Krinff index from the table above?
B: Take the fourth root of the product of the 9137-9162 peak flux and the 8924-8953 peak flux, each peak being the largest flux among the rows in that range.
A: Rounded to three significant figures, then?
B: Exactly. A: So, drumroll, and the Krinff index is 2.89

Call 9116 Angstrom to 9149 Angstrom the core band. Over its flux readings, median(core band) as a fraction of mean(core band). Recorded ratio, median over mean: 1.00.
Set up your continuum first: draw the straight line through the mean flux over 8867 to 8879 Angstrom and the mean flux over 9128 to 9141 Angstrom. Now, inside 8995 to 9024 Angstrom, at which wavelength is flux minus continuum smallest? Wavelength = 9004.93 Angstrom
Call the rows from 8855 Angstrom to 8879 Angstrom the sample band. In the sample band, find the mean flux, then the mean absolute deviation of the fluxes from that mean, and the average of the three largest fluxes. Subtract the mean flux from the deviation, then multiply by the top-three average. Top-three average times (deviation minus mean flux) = -63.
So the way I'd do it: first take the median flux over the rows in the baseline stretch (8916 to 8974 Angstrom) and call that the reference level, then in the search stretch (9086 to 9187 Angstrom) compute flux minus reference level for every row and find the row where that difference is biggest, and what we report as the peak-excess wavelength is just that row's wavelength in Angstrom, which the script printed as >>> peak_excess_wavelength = 9176.57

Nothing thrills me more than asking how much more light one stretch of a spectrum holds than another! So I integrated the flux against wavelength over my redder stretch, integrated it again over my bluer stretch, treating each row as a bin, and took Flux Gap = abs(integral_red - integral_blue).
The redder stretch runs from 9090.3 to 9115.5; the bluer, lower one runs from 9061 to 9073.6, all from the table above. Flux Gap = 112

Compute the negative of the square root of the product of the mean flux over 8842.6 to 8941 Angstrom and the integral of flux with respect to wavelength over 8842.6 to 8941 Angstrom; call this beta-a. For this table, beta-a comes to -77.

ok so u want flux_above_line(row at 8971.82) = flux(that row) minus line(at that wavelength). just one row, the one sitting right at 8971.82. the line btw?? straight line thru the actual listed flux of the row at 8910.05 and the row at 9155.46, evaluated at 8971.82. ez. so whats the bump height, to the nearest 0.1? 1.6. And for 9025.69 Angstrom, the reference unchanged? 1.5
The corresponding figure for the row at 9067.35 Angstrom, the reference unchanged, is 0.3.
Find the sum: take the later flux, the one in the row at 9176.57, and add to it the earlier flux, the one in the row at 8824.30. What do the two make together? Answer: 17.4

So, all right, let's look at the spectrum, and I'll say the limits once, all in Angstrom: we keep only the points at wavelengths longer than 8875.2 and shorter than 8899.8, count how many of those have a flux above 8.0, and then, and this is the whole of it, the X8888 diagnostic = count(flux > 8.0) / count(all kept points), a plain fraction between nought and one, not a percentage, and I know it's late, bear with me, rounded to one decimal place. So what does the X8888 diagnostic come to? 0.2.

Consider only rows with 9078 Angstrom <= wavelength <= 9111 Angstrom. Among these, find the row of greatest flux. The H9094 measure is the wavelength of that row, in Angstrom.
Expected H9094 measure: 9105.01 Angstrom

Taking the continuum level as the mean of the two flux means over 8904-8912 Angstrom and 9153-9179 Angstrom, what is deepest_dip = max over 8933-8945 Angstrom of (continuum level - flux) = 1.3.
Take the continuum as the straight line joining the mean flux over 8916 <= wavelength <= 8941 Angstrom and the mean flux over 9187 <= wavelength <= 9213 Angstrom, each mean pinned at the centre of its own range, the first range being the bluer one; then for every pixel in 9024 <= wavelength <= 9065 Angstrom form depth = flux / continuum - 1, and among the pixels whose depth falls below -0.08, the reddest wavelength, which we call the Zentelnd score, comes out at 9046.49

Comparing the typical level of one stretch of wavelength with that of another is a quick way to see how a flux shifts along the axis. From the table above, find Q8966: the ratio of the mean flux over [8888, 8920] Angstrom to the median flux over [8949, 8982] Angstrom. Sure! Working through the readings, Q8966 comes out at 1.01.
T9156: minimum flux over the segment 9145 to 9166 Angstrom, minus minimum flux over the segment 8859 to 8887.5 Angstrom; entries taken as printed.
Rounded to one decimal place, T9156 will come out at 1.7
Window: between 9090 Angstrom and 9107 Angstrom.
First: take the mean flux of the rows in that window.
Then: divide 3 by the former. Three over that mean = 0.359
